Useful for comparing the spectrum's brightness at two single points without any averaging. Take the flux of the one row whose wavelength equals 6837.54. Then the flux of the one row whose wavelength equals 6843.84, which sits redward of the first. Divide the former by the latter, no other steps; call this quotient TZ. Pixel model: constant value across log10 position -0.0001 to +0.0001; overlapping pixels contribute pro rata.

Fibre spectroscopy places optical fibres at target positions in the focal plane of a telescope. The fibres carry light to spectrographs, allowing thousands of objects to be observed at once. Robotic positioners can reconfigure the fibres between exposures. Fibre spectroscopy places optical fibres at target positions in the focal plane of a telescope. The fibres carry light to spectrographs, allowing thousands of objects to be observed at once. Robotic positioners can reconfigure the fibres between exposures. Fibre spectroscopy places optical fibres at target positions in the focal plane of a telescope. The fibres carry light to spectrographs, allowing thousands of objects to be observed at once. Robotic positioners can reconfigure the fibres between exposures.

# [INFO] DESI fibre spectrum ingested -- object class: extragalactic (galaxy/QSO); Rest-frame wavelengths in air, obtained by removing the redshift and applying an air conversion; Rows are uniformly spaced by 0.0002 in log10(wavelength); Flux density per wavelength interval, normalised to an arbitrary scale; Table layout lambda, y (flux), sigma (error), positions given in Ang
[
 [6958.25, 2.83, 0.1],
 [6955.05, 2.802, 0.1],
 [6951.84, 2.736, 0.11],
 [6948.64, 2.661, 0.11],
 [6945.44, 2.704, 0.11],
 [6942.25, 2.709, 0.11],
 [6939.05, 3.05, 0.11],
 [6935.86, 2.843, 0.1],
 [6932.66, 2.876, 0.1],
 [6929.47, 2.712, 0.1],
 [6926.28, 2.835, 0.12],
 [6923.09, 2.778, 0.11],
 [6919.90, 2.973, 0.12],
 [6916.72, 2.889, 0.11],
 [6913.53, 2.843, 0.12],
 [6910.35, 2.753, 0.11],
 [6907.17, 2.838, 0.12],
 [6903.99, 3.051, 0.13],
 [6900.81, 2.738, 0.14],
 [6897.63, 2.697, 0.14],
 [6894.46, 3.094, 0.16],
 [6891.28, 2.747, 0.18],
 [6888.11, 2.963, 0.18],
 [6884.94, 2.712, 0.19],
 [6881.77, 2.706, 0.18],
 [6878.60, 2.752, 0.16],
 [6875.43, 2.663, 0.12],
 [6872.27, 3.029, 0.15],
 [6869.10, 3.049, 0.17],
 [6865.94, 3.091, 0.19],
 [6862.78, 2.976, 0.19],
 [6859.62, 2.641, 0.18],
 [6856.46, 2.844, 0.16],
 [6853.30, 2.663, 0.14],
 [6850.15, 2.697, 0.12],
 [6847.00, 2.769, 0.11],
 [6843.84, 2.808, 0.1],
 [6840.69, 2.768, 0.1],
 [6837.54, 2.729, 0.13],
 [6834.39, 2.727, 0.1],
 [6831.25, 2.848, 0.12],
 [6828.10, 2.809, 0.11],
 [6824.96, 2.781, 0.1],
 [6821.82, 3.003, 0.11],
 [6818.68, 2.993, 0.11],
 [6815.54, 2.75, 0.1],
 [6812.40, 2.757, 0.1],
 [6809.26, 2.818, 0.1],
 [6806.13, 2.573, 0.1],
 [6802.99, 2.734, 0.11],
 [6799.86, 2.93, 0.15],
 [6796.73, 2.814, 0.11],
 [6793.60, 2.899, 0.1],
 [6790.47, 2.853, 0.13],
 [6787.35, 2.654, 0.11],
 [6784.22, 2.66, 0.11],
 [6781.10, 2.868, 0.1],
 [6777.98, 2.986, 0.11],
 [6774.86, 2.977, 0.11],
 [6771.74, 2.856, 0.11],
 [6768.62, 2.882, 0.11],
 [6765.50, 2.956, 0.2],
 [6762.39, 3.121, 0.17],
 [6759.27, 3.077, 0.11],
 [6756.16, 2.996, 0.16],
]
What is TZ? 0.97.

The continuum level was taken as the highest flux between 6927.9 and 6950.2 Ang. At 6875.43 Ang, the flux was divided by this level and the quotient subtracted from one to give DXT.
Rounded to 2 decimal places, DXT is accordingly 0.13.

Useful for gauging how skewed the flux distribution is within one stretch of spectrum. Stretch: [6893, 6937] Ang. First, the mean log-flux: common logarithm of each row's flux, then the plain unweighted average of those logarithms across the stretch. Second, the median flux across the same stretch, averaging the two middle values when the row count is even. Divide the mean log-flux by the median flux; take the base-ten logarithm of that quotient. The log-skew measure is -0.796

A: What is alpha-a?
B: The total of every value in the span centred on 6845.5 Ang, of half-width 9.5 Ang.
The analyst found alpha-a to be 16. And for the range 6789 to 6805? 14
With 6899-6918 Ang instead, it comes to 17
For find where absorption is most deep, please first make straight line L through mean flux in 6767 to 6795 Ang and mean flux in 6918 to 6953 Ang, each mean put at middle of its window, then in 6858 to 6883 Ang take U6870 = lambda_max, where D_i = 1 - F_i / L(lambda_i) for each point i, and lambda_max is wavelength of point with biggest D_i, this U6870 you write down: 6859.62 Ang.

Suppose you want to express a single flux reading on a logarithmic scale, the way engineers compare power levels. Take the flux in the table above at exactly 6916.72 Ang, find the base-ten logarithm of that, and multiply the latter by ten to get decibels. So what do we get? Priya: 4.61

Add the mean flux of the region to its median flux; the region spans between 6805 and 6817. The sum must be 5.48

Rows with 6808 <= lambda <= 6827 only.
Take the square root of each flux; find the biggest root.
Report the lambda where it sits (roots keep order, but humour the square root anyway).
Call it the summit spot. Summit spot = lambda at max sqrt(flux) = 6821.82 Ang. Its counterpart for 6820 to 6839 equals 6821.82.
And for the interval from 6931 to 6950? 6939.05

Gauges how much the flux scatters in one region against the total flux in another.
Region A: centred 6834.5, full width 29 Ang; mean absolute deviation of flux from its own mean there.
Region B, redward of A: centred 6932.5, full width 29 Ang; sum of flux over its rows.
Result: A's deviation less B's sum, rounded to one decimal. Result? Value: -25.4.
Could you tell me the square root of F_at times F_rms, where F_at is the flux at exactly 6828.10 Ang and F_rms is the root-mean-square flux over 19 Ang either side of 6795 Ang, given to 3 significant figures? 2.80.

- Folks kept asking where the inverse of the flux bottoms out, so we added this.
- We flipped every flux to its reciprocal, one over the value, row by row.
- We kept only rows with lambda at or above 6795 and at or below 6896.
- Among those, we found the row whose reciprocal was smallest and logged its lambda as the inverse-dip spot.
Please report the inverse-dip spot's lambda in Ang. 6894.46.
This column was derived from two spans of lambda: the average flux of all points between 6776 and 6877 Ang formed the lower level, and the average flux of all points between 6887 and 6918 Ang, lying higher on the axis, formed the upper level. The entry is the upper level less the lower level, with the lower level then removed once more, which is -2.78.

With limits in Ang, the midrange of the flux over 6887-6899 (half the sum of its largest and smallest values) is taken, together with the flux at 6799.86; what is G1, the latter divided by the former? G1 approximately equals 1.01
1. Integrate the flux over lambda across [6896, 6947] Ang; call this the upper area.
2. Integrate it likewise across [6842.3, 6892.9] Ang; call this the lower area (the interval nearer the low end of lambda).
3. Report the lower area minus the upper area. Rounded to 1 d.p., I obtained -1.7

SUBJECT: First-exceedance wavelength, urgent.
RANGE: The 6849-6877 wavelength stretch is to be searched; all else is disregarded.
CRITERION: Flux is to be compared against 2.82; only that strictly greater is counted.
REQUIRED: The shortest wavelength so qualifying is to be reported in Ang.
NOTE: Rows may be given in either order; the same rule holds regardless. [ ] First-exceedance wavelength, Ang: 6856.46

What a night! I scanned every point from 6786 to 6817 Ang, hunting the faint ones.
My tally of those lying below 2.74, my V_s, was 3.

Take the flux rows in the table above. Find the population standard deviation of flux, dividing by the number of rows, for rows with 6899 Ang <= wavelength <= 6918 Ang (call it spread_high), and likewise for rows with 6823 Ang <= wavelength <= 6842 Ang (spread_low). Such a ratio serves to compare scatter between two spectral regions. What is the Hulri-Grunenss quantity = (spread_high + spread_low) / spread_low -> 3.42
